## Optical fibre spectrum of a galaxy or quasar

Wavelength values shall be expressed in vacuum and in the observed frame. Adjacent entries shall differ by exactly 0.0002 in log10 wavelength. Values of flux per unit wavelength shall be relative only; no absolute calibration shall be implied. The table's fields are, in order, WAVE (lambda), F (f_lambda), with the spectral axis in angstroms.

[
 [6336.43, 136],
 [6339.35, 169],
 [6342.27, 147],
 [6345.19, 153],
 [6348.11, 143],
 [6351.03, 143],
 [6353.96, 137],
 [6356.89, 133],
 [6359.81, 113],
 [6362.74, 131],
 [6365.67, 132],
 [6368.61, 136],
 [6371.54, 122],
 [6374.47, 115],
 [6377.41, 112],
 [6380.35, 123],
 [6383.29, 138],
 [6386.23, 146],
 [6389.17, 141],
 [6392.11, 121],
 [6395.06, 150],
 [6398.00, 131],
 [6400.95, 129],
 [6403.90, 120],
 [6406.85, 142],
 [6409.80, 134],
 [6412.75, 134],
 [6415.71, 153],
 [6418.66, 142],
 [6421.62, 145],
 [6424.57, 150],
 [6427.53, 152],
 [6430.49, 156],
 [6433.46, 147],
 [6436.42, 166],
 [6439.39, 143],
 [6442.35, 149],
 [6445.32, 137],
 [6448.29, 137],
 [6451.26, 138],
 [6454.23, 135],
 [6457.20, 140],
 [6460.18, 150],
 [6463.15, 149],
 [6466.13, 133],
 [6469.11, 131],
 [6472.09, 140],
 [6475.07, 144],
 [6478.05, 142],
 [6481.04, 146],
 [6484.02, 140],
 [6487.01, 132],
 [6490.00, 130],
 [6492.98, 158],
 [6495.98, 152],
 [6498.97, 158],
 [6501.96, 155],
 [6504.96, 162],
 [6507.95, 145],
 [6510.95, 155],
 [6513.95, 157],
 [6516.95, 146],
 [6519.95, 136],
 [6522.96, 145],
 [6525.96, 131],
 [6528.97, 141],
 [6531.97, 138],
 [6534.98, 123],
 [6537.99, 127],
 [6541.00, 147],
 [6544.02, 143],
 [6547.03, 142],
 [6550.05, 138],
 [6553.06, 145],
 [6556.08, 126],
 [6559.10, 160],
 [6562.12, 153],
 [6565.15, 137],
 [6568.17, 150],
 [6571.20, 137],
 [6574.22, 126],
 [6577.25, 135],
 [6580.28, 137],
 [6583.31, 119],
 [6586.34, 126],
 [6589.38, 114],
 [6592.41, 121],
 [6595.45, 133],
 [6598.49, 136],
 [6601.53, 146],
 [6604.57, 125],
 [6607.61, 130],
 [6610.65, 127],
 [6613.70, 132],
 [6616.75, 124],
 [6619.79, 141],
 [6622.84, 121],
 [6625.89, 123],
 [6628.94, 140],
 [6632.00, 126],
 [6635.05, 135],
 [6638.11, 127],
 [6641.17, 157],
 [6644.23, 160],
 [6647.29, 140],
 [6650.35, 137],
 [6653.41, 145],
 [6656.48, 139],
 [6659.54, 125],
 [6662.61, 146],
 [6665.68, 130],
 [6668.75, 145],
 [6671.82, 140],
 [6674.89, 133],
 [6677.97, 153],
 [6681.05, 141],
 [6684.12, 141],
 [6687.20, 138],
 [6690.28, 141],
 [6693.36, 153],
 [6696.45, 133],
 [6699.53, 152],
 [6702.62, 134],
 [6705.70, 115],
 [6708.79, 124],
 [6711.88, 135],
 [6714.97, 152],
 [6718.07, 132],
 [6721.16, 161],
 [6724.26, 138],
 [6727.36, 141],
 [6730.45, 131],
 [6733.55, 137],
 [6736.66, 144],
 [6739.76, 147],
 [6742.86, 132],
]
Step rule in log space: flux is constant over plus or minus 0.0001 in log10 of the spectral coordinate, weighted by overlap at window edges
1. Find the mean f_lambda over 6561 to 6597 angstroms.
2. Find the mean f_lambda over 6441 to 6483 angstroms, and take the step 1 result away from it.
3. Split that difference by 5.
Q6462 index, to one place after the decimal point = 1.7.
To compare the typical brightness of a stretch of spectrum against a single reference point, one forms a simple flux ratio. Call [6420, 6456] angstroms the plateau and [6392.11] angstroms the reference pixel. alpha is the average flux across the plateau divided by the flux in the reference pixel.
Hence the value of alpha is 1.21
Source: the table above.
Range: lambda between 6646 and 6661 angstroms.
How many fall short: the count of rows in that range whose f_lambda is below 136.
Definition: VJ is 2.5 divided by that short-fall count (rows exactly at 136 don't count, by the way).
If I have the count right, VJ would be 2.5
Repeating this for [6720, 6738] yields 2.5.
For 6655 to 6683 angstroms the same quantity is 0.8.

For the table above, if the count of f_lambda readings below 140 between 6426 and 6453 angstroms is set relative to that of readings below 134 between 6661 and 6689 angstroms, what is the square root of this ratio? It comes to 1.2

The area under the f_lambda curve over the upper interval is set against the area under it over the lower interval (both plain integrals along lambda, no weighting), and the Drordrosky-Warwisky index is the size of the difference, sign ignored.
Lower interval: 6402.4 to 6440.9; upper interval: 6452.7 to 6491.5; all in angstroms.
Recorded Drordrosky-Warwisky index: 171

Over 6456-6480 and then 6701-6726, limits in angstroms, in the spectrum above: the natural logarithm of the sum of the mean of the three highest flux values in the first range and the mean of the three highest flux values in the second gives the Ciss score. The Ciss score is 5.70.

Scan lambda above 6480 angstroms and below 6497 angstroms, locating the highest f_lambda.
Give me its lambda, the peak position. 6492.98 angstroms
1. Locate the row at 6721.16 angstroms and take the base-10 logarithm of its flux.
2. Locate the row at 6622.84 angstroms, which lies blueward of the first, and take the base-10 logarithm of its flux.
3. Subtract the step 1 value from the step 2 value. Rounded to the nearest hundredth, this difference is -0.12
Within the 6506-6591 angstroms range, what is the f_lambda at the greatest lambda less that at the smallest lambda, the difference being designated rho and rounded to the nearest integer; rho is -31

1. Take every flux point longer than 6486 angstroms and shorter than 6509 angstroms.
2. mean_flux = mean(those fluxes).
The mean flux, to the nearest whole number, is 149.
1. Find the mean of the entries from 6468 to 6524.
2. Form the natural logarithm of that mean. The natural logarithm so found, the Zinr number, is 4.98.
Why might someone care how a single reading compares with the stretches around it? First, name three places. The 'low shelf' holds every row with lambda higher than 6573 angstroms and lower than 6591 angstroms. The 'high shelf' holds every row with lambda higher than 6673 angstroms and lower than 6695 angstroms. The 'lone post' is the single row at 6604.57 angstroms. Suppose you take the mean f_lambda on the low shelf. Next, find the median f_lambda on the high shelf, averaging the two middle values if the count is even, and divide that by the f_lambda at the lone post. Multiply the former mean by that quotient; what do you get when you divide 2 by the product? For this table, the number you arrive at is 0.0141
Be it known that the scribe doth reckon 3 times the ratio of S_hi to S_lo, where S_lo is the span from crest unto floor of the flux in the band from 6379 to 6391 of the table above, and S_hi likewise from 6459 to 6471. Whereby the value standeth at 2.5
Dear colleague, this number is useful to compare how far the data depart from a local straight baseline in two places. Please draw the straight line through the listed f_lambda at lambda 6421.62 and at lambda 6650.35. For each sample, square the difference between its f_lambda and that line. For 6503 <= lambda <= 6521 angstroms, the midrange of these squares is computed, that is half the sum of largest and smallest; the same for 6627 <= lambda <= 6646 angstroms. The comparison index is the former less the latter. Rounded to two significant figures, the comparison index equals -59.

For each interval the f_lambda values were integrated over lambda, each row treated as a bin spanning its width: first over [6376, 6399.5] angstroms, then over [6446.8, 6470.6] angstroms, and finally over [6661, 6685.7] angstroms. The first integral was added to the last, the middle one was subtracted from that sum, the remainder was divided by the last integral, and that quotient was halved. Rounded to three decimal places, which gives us 0.473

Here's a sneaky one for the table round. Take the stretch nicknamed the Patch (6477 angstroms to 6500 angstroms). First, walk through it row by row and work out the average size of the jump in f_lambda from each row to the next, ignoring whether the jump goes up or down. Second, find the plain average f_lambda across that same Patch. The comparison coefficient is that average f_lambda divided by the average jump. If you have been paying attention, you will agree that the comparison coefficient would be 16.9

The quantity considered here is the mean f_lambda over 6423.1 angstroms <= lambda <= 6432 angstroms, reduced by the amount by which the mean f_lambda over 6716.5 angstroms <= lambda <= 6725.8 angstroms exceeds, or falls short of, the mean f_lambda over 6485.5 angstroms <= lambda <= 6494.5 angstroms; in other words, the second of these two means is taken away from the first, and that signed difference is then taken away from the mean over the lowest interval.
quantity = 149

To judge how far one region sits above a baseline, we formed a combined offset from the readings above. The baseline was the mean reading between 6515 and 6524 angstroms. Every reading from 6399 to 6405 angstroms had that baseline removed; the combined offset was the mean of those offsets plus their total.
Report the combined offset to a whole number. -54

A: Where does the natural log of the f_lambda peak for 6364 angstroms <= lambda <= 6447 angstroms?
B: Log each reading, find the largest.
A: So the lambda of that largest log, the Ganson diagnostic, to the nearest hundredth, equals 6436.42 angstroms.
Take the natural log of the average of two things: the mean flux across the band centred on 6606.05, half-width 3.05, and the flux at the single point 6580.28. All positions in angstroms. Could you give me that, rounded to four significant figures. 4.885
